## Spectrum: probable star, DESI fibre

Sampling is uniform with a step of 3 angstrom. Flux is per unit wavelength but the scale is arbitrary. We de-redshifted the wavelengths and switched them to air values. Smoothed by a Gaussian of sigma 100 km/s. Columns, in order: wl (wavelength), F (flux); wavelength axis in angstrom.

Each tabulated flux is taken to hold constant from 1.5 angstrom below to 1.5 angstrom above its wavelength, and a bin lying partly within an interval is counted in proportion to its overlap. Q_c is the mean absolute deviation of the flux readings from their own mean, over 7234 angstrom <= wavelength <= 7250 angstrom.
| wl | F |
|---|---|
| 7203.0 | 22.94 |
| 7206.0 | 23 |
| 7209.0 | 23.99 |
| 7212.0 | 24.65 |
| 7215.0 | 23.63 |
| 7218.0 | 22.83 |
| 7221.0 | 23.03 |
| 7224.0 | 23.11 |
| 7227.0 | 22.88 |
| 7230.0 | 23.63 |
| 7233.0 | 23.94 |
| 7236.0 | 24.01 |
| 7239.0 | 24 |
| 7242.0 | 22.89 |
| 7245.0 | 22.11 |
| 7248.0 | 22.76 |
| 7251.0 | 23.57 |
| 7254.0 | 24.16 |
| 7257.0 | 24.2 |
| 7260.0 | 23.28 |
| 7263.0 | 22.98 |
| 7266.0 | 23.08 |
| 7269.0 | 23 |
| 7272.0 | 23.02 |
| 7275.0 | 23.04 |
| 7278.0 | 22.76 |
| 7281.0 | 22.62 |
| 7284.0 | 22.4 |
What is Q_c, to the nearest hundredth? 0.68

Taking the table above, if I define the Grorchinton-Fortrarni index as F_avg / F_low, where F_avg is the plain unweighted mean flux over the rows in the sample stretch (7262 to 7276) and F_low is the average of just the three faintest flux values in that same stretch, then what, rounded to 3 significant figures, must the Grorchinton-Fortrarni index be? 1.00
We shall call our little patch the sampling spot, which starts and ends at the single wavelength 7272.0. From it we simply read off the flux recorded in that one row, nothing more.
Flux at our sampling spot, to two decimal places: 23.02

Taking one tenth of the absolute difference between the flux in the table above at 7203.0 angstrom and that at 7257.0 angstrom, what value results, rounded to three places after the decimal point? 0.126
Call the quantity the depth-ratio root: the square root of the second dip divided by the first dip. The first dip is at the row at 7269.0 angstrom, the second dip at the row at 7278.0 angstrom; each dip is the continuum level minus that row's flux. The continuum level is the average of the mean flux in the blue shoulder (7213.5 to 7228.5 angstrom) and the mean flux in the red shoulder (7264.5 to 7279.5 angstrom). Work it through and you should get 2.7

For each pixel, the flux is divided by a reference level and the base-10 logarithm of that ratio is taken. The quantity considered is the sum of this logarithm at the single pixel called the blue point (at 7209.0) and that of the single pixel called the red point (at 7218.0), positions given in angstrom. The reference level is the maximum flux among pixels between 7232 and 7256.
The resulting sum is -0.0277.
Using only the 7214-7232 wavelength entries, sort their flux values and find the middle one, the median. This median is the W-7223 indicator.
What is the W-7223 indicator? 23.1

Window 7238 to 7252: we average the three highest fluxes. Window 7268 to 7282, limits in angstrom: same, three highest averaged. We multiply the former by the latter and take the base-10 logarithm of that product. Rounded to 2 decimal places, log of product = 2.73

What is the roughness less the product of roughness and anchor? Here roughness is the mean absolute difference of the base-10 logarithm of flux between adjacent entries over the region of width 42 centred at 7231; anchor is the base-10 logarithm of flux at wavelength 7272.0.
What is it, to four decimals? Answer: -0.0036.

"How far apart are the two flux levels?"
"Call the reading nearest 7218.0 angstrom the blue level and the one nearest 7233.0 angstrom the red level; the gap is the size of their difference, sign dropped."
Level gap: 1.1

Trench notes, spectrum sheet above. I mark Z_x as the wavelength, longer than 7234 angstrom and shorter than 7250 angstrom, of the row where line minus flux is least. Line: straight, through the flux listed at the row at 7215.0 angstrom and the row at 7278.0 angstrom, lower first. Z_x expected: 7239.0 angstrom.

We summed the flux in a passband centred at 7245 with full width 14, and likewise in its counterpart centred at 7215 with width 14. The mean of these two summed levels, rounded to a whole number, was 117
